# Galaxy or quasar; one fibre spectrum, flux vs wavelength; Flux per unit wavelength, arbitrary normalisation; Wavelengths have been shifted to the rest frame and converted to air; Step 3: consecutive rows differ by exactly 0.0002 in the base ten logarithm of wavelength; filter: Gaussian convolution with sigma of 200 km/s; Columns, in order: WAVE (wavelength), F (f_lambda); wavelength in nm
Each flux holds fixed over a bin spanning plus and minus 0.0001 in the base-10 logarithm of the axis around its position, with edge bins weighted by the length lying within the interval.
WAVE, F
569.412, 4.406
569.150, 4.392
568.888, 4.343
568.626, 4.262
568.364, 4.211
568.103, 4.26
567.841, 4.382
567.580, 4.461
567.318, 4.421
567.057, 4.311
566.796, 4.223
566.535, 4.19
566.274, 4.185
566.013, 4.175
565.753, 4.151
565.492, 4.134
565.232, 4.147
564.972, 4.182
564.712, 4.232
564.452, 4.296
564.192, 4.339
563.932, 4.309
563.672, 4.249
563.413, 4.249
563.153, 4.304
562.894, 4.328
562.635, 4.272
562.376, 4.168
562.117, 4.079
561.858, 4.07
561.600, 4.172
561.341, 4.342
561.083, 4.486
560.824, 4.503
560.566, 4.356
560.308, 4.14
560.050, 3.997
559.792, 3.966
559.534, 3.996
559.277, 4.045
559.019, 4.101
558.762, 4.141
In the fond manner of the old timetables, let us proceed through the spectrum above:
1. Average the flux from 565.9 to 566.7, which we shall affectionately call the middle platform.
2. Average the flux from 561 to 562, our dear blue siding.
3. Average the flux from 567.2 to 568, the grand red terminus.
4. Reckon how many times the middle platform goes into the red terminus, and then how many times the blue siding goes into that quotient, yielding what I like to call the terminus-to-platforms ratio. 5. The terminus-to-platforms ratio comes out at 0.248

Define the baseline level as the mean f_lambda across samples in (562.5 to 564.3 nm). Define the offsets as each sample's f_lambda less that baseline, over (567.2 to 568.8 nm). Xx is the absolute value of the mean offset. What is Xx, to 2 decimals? 0.04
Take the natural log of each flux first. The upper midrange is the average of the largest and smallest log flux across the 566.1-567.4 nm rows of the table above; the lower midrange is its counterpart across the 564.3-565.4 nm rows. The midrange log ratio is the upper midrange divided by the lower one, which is 1.01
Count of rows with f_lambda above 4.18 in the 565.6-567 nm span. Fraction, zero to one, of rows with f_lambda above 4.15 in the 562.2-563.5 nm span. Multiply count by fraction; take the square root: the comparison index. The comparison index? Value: 1.73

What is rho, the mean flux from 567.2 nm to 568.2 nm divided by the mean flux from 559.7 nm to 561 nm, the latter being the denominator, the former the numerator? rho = 1.04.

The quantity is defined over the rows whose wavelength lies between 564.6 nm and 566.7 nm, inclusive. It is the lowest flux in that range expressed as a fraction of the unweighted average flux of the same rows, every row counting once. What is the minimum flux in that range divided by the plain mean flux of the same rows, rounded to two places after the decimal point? 0.99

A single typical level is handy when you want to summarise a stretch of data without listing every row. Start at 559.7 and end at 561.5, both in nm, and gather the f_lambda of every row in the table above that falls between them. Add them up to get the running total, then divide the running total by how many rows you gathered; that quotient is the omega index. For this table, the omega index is 4.26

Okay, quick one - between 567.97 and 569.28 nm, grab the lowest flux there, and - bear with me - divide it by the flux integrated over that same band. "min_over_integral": 0.749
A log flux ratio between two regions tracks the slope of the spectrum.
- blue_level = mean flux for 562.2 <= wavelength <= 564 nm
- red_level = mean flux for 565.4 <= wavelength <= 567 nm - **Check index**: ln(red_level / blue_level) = -0.02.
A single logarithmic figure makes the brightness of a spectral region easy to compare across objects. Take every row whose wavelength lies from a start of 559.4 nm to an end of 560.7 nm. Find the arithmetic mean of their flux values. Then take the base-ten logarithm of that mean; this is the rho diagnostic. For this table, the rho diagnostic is 0.612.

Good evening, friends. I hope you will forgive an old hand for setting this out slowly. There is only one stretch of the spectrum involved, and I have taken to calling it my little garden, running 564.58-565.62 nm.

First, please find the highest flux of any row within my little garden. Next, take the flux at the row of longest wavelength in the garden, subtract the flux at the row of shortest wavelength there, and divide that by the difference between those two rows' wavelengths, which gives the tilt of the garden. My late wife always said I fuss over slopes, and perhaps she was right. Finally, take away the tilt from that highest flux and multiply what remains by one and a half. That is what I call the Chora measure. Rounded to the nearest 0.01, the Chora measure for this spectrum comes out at 6.54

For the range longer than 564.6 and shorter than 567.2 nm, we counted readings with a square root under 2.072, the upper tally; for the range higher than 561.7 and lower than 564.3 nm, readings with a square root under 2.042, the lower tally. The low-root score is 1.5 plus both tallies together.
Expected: 13.5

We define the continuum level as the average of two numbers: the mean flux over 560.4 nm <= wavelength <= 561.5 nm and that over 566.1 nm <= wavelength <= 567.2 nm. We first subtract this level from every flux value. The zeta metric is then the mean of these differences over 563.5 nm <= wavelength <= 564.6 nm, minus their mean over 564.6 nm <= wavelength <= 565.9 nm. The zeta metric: 0.13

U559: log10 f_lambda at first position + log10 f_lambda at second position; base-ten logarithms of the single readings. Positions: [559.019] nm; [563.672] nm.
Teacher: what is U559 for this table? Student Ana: 1.24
